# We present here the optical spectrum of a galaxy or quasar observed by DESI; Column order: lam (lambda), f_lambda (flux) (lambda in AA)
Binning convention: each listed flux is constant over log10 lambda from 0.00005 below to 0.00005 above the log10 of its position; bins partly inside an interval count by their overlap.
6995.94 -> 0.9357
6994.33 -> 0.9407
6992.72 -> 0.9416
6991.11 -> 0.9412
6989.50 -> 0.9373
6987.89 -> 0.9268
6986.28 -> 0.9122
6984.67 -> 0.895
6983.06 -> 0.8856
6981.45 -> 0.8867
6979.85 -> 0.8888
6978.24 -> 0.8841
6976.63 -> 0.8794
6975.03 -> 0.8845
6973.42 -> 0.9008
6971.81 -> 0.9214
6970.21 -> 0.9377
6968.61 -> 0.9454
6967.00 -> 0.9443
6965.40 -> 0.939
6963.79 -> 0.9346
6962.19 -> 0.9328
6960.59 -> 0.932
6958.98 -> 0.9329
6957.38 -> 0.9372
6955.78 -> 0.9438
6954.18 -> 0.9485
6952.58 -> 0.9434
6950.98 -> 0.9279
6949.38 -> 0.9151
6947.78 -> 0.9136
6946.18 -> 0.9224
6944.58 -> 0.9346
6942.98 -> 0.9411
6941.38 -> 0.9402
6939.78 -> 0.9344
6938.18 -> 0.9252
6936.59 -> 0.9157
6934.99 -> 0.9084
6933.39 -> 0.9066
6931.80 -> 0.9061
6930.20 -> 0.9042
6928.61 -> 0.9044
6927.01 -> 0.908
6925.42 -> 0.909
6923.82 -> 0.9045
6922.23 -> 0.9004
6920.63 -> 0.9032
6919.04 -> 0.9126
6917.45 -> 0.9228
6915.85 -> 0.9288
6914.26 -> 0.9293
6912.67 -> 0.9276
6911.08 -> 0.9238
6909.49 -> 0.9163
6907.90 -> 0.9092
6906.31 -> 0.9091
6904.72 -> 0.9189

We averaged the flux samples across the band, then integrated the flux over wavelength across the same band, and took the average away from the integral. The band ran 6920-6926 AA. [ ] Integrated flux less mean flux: 5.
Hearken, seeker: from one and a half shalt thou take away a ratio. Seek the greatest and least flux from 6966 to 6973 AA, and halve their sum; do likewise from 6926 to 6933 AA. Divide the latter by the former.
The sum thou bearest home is 0.529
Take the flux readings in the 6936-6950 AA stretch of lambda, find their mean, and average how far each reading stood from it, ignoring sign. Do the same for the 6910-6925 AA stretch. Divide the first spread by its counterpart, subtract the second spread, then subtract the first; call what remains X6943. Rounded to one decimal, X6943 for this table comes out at 0.9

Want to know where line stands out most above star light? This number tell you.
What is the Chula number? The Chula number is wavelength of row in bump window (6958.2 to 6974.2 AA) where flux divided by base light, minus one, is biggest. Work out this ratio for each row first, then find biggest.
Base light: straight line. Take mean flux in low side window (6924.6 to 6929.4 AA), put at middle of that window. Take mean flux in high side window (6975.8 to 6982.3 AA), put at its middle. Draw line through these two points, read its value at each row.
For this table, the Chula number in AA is 6968.61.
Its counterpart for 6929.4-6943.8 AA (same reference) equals 6942.98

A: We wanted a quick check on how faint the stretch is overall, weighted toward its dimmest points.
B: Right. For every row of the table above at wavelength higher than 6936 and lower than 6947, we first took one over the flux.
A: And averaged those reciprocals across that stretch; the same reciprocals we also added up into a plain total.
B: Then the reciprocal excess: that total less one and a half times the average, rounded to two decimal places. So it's 5.91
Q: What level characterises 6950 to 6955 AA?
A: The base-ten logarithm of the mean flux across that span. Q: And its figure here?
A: -0.027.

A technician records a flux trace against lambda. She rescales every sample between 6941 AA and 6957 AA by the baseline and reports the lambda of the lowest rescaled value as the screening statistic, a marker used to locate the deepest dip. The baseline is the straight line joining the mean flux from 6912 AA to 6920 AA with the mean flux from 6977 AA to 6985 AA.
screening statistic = 6947.78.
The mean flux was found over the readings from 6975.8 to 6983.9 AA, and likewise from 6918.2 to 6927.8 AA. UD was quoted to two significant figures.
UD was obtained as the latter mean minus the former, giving 0.021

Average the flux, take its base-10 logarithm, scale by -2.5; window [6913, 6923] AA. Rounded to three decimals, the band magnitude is 0.095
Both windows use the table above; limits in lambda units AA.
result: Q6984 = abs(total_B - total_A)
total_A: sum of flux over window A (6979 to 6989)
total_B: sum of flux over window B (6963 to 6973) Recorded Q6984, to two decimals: 0.23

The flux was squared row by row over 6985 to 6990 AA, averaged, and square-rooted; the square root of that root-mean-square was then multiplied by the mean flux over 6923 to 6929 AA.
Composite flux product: 0.872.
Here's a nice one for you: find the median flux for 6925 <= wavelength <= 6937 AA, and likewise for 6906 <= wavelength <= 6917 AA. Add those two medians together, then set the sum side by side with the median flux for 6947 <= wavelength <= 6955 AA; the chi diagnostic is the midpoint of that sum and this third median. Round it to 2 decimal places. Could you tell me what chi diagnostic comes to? 1.38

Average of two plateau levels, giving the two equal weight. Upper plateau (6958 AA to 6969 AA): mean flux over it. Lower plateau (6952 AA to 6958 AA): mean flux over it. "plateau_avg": 0.940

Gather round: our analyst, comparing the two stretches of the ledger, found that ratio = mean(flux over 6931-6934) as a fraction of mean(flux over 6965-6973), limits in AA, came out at 0.97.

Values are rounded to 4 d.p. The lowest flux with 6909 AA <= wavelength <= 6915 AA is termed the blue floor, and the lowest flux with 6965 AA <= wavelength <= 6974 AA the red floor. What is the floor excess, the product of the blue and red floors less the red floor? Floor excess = -0.0754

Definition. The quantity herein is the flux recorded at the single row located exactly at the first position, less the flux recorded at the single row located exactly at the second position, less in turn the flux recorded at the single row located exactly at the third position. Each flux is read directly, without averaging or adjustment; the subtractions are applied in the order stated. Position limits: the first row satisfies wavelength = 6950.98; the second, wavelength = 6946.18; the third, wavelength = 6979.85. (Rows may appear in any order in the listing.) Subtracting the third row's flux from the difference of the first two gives -0.88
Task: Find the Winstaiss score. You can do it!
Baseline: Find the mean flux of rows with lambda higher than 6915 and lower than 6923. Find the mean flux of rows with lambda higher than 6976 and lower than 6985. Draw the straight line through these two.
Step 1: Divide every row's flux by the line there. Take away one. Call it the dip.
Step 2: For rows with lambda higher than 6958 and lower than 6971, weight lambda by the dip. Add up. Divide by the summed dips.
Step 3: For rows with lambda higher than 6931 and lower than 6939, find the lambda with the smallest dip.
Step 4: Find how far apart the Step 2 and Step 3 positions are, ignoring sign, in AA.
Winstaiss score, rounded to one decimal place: 33.3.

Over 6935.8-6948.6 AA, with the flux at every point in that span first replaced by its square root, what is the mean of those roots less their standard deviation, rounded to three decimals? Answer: 0.958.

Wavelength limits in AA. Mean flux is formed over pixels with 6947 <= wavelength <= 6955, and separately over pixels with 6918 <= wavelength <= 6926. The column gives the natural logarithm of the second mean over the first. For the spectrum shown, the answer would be -0.026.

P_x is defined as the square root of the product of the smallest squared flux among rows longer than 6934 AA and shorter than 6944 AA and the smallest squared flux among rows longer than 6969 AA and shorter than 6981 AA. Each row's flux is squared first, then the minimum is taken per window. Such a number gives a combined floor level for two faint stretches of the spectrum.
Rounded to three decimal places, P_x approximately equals 0.799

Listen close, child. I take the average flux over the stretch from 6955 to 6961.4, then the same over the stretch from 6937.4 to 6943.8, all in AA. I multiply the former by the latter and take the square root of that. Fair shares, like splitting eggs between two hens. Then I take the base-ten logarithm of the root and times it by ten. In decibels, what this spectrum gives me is -0.29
